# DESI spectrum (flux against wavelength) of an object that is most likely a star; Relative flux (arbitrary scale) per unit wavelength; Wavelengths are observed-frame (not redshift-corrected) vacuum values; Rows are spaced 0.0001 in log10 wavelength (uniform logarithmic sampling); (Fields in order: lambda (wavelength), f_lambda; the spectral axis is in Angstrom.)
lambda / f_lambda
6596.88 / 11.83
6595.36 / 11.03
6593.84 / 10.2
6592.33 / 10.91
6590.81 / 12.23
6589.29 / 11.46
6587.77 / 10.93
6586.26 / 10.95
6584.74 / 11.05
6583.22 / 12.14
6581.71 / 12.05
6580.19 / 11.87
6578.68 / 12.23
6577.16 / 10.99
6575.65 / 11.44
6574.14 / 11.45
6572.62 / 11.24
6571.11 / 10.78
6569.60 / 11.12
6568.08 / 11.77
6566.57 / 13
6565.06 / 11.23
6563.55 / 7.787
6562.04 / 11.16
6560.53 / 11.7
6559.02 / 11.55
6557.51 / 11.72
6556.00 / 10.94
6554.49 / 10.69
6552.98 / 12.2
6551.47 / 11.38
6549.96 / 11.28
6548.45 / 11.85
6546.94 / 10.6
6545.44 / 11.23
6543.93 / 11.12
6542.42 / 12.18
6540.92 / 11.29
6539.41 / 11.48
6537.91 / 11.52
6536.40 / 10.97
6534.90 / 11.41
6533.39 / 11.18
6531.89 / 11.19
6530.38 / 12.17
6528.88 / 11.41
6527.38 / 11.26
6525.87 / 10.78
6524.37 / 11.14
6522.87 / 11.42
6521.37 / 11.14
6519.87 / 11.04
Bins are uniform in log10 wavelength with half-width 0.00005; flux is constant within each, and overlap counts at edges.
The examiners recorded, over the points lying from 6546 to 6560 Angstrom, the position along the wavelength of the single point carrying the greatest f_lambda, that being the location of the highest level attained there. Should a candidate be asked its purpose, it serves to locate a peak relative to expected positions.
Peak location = 6552.98 Angstrom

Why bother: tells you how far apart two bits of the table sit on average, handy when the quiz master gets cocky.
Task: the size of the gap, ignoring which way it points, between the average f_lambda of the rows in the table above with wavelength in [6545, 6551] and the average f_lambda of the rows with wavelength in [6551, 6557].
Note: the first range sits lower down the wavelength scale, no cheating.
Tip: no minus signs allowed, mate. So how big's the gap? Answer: 0.06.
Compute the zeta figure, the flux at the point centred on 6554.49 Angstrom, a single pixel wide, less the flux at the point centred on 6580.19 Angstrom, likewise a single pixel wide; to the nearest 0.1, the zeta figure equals -1.2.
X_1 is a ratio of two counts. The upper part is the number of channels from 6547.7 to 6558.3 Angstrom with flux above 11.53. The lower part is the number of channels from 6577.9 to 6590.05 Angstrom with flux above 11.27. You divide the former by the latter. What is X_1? 0.60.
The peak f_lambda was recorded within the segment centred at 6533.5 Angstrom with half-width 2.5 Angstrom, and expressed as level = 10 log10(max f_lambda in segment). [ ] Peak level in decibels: 10.6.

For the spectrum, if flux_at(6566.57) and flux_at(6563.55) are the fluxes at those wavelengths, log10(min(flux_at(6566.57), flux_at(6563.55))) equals 0.89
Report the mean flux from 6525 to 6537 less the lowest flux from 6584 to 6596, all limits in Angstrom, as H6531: 1.1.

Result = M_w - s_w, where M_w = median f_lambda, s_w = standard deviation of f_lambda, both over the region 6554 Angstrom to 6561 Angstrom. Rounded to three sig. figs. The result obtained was 11.1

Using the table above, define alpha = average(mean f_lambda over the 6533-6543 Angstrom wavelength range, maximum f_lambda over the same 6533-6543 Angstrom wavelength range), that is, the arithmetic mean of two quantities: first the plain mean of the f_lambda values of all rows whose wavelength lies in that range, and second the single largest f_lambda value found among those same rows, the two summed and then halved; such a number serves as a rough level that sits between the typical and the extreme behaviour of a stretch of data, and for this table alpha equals 11.8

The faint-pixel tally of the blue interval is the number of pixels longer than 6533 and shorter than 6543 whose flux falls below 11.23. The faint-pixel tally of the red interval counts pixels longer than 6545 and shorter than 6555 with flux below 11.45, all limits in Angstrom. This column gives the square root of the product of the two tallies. 3.2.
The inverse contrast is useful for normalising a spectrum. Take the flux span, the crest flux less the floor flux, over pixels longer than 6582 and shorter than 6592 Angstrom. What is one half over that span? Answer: 0.38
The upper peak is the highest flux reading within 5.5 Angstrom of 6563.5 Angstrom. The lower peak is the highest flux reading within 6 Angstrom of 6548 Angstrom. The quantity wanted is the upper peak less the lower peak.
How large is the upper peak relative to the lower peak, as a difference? 0.80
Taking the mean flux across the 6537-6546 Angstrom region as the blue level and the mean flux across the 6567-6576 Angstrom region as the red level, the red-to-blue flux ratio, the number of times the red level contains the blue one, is 0.99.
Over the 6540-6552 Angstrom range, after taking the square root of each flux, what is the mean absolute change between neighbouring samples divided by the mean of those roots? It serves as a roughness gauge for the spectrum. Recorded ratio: 0.029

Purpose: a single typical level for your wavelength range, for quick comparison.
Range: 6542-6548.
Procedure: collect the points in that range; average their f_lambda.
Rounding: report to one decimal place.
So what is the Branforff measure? 11.3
